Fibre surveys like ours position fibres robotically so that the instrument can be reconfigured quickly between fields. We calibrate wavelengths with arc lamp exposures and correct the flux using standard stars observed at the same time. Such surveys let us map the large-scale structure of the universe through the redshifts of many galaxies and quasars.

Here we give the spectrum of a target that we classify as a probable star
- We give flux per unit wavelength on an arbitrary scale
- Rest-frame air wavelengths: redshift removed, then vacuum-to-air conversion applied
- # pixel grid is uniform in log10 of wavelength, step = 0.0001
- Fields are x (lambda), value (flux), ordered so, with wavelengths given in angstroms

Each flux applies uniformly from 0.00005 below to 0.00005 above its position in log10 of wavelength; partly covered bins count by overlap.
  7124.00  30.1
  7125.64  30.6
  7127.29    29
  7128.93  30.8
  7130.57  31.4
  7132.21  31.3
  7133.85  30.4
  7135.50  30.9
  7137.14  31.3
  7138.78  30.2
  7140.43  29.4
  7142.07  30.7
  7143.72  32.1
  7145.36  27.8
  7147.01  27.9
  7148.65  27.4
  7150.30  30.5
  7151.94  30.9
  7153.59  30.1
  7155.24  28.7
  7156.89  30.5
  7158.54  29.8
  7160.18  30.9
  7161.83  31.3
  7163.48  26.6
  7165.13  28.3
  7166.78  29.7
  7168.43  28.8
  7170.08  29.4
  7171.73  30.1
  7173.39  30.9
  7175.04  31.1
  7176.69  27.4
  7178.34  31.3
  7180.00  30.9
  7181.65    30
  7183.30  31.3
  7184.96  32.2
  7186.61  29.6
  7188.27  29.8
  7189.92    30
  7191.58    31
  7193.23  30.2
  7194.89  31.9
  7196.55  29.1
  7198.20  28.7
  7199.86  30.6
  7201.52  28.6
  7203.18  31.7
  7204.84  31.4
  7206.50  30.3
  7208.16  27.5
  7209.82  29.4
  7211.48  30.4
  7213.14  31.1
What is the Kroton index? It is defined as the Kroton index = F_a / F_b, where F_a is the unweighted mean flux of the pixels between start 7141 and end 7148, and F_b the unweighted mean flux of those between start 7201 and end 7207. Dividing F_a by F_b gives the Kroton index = 0.97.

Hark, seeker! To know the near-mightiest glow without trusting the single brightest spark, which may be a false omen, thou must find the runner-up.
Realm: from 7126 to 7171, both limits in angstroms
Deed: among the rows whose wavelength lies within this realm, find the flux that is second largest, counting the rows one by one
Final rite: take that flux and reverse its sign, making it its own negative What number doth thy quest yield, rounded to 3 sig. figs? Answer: -31.4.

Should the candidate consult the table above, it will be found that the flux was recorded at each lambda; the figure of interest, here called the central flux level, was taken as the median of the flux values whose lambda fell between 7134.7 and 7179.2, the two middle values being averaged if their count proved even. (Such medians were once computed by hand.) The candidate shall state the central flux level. 30.1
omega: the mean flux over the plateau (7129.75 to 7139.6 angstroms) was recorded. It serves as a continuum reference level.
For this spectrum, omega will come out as 30.9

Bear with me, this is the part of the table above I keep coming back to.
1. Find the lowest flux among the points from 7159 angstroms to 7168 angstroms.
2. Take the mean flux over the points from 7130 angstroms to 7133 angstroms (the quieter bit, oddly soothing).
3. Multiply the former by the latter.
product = 834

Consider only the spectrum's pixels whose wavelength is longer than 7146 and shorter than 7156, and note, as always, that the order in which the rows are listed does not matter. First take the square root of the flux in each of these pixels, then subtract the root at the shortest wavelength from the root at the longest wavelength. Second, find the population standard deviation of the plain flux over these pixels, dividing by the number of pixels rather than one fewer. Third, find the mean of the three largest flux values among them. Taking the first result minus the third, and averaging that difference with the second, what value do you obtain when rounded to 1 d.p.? -14.5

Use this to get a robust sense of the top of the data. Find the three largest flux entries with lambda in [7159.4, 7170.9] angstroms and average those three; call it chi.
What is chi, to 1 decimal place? 30.6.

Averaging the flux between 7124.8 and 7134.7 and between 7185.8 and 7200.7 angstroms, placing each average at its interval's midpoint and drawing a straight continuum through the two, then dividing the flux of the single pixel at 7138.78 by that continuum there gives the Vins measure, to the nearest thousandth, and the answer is 0.990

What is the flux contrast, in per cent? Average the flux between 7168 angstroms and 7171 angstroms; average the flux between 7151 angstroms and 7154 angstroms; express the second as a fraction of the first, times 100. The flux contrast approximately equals 105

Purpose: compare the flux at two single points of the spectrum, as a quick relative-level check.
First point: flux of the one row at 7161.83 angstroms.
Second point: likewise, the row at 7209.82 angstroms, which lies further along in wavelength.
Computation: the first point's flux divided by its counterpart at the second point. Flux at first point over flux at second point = 1.06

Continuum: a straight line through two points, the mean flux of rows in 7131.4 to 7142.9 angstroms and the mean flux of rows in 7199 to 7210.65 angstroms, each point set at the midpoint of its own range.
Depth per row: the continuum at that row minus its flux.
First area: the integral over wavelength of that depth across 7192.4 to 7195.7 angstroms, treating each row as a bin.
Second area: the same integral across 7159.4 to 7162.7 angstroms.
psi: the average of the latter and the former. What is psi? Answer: -2.9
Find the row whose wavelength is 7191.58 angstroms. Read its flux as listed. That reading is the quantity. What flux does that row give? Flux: 31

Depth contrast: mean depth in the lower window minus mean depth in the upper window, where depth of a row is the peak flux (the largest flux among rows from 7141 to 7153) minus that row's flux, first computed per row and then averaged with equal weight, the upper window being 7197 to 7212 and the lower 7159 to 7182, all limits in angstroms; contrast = 0.1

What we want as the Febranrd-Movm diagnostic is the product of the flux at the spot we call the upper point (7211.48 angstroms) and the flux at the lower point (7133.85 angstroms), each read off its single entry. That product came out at 924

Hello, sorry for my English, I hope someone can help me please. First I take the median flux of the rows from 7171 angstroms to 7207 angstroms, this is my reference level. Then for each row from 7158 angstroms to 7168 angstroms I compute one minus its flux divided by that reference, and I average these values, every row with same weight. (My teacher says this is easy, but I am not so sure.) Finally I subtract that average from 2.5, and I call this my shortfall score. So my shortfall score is 2.47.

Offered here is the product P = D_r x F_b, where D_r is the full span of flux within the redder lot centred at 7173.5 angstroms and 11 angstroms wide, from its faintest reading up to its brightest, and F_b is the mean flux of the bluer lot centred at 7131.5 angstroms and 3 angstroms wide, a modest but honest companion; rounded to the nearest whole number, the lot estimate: 122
